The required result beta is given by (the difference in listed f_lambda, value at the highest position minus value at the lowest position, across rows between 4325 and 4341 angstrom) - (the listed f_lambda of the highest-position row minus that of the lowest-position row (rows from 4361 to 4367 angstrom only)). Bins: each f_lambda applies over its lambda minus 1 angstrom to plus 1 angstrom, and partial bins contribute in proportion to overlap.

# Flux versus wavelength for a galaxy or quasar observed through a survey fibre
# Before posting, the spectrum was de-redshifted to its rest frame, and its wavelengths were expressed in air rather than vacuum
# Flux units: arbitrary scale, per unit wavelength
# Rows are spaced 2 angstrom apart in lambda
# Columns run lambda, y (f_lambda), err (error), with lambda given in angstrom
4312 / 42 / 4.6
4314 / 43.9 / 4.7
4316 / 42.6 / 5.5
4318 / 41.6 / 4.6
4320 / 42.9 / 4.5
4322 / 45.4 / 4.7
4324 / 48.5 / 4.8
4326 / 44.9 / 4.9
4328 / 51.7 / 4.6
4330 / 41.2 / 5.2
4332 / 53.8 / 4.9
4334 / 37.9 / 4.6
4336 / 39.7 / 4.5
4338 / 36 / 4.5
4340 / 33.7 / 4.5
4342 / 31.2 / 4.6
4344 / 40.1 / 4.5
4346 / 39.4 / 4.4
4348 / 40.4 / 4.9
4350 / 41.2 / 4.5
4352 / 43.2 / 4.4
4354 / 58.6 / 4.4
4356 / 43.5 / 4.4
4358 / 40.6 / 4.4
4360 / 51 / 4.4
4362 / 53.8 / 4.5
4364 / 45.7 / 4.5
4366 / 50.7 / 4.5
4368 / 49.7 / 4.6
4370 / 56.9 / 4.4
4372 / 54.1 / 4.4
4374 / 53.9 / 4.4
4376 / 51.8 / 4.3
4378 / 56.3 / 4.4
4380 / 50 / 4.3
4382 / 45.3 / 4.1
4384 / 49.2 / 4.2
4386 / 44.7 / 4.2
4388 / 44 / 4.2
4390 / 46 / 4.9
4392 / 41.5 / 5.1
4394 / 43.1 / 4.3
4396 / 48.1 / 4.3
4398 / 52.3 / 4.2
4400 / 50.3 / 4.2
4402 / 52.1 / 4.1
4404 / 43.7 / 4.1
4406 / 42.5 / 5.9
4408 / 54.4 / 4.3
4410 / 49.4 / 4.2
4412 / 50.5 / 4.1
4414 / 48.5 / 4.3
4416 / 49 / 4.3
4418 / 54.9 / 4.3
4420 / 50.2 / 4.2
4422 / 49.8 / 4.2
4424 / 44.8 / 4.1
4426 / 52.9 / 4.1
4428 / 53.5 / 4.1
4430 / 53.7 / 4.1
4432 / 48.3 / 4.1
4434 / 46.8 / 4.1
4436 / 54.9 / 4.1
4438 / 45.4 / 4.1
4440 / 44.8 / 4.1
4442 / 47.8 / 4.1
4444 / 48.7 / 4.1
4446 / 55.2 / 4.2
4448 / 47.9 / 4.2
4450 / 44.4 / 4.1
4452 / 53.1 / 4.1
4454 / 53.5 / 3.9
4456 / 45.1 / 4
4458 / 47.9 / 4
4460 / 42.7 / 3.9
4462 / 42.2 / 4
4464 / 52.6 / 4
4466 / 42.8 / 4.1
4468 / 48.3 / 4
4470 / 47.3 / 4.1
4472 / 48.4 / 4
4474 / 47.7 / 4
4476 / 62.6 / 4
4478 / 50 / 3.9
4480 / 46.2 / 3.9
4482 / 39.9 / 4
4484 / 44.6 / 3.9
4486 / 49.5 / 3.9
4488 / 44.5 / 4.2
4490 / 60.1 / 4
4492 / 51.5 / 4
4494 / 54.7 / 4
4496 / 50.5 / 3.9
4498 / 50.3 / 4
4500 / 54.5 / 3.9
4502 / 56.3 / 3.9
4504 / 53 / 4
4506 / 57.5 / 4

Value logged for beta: -8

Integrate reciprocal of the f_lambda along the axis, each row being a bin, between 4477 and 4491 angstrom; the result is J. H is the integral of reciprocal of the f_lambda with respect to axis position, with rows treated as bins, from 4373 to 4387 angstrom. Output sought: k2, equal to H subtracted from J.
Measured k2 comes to 0.02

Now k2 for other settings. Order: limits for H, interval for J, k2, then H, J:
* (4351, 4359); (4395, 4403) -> -0.02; 0.18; 0.16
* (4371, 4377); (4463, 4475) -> 0.14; 0.11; 0.25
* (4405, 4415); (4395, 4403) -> -0.05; 0.21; 0.16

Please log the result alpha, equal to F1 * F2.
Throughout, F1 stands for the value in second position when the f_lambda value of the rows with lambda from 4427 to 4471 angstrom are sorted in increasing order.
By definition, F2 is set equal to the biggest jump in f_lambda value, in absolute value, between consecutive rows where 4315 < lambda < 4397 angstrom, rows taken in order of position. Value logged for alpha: 679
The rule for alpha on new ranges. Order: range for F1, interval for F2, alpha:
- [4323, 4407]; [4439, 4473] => 350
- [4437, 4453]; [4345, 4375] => 690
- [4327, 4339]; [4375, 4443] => 451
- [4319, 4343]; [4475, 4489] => 425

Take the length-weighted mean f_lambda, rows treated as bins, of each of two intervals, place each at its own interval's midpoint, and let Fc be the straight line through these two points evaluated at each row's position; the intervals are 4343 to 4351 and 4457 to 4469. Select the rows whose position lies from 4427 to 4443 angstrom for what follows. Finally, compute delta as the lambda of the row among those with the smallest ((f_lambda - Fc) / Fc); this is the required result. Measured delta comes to 4440 angstrom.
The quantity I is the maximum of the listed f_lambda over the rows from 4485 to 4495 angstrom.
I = 60.1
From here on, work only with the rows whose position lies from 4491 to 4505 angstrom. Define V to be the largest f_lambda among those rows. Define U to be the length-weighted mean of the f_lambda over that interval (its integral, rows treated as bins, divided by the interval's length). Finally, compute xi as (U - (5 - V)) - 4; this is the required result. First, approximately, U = 53.0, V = 56.3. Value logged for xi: 100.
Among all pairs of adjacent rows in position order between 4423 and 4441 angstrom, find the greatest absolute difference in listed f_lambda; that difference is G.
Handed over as 9.5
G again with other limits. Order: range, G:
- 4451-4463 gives 8.4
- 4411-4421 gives 5.9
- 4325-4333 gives 12.6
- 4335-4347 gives 8.9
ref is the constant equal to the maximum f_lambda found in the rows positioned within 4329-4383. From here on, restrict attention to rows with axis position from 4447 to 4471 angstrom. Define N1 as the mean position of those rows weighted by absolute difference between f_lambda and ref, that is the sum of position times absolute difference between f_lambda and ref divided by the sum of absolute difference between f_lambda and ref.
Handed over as 4459.5 angstrom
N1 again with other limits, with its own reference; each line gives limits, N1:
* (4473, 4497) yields 4484.0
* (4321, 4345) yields 4335.0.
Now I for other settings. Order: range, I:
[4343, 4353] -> 43.2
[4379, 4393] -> 50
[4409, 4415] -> 50.5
